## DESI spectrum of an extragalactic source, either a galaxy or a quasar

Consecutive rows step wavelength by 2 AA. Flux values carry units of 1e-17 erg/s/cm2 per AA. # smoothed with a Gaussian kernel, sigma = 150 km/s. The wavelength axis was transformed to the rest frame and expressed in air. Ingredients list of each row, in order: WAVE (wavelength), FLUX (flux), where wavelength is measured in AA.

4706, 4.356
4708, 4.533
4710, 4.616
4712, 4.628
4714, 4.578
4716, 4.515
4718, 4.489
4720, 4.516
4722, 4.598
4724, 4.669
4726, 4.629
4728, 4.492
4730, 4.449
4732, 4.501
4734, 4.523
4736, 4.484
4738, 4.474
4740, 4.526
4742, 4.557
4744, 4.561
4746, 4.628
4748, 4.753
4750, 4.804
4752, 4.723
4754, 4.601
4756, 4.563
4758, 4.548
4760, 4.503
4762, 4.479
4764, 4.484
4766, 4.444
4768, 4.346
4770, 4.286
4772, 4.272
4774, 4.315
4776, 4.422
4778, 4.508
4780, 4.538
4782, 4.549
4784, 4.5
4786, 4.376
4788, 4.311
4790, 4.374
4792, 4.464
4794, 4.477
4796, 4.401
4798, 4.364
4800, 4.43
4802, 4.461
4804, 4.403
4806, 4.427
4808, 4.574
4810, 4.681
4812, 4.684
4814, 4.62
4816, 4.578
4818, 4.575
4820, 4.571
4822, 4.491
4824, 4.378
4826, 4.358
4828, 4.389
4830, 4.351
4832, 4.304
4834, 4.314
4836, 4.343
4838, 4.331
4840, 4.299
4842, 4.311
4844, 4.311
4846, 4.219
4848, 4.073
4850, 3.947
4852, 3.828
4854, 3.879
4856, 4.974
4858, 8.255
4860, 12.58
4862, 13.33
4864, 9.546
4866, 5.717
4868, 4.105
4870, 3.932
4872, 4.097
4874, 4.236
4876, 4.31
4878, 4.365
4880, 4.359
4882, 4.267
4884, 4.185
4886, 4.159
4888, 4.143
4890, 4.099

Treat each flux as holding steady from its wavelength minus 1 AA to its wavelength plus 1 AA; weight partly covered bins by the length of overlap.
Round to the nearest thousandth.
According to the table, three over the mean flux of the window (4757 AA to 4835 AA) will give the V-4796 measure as 0.674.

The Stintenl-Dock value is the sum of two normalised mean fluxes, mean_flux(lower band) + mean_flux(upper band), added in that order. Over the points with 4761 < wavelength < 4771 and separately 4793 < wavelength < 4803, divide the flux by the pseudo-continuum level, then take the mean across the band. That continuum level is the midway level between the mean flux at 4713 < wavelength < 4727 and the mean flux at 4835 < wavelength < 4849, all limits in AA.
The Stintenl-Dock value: 2.00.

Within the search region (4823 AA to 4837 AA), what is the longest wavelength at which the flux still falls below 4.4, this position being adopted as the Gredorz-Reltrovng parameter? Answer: 4836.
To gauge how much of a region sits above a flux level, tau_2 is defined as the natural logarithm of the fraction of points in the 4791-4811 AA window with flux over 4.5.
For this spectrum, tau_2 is -1.6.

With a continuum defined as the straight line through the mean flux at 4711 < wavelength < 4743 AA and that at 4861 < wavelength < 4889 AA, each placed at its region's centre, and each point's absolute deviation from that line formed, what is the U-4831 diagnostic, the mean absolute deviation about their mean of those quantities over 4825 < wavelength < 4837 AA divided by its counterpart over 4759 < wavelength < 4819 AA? 0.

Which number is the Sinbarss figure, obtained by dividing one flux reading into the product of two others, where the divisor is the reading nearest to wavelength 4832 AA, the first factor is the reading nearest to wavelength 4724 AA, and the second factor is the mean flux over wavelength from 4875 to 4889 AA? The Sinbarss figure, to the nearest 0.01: 4.62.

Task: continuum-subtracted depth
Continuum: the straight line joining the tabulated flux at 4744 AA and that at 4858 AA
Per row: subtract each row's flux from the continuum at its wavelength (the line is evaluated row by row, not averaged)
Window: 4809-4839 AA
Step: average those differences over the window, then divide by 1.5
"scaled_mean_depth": 1.8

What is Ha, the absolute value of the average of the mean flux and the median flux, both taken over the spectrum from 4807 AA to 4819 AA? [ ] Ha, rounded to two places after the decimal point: 4.61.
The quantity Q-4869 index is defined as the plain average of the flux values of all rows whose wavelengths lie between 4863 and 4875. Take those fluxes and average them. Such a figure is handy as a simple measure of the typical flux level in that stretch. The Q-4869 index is 5.27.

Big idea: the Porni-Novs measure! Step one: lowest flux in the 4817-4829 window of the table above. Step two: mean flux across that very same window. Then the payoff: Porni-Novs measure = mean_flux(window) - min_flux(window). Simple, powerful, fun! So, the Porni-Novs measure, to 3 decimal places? 0.102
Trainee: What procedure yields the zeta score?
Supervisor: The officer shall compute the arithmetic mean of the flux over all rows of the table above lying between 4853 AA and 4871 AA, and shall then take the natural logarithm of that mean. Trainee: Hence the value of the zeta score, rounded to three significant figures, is 2.00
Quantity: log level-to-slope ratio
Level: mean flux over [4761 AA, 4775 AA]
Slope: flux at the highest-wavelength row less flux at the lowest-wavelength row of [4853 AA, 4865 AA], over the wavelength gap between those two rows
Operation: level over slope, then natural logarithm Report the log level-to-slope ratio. 2.0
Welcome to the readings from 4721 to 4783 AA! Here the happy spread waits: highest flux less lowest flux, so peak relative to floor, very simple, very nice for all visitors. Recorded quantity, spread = 0.5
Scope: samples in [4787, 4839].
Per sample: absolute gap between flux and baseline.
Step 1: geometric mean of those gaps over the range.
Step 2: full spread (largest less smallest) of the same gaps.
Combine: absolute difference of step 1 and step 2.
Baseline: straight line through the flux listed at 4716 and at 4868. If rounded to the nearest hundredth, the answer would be 0.26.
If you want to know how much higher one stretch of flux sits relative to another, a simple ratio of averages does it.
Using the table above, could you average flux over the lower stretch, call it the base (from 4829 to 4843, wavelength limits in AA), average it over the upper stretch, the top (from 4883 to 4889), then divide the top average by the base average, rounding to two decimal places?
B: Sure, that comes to 0.96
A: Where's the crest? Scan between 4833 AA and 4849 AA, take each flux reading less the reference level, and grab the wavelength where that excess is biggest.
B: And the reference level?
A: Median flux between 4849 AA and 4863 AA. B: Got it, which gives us 4836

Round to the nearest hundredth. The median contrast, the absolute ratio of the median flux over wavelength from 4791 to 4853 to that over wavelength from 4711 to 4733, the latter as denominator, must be 0.97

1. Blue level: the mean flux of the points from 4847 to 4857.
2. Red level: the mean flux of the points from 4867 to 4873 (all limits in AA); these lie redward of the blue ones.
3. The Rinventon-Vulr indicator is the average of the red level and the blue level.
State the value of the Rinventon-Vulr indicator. 4.09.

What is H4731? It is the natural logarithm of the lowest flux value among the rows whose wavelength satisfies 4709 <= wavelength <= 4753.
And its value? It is 1.49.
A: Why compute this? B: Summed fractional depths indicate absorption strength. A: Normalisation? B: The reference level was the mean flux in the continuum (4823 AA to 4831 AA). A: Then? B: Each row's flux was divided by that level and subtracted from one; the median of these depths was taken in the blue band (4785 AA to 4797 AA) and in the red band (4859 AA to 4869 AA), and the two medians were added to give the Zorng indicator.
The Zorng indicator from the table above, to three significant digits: -1.19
